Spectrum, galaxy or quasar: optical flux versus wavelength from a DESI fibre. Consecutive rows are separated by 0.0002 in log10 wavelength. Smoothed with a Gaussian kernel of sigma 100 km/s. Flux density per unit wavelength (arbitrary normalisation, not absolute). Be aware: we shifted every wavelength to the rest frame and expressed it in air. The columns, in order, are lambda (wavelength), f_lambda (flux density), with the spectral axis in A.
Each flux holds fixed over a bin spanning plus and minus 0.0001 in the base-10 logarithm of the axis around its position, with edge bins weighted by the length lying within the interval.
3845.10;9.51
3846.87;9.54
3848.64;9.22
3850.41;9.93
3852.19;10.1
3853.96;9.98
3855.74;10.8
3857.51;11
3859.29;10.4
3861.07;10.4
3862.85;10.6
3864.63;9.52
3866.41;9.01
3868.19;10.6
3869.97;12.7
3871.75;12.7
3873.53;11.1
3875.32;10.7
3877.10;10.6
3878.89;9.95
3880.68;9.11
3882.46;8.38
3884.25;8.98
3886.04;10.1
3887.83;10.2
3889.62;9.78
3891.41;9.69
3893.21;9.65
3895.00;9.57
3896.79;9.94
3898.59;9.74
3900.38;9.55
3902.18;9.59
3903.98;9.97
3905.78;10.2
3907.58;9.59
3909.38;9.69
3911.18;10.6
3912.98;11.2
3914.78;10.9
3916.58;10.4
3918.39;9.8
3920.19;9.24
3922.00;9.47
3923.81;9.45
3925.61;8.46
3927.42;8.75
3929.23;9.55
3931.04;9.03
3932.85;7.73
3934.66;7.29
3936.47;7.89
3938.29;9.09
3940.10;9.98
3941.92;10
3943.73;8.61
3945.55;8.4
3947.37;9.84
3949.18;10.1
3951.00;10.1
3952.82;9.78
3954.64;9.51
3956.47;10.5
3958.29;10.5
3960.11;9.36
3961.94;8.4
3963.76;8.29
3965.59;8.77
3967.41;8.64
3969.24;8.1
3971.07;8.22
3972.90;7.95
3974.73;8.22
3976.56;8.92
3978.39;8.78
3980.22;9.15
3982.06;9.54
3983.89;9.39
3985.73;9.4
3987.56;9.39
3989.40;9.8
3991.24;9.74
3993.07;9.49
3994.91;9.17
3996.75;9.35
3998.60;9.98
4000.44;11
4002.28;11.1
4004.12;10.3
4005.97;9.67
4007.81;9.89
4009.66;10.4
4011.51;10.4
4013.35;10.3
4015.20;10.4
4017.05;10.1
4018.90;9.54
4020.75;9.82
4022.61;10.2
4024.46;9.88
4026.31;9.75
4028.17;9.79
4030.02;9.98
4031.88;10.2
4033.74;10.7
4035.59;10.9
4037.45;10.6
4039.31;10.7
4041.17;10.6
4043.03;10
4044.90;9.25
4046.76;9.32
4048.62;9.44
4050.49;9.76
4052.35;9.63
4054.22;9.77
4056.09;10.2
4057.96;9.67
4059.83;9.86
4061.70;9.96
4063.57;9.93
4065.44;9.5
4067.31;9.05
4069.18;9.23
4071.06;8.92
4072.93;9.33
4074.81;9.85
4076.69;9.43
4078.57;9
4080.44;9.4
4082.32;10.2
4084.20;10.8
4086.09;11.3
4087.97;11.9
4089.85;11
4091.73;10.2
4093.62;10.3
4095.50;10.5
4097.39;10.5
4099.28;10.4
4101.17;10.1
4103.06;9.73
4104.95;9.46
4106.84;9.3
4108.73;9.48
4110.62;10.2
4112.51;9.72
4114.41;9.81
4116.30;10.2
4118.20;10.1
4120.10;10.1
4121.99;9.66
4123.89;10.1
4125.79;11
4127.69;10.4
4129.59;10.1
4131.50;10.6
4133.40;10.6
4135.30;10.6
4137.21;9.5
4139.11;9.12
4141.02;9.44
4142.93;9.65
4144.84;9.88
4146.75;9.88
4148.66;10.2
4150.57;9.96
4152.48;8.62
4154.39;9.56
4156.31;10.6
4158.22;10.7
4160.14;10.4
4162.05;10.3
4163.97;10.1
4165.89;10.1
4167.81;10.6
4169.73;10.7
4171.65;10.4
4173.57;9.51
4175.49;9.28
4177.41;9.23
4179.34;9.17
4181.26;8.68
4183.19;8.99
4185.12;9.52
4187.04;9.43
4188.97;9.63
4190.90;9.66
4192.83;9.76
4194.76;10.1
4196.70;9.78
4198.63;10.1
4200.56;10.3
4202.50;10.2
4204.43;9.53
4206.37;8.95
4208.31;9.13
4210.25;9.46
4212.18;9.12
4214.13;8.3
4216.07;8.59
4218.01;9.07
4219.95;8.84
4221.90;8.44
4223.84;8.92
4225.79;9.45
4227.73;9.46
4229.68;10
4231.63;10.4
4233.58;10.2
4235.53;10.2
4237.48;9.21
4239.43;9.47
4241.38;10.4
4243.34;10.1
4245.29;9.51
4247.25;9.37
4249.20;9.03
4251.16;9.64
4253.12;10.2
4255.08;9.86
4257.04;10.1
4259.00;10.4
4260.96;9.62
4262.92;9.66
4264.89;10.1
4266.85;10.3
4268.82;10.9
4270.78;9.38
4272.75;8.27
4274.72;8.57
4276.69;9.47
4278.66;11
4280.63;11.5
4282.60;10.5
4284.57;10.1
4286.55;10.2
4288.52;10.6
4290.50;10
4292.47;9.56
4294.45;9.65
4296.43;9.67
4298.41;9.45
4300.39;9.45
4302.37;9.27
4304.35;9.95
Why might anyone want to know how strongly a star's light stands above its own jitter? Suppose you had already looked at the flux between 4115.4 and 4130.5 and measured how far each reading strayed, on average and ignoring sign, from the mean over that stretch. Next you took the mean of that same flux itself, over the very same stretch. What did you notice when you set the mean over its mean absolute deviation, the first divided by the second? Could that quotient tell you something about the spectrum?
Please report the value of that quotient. 41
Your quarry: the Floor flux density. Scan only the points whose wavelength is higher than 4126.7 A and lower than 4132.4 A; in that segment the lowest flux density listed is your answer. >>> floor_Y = 10.1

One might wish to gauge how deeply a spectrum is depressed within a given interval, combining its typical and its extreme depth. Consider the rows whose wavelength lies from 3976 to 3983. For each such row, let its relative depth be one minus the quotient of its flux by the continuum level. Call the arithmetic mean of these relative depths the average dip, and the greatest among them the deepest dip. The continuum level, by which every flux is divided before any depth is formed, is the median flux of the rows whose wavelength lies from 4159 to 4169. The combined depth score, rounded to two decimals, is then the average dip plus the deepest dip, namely 0.26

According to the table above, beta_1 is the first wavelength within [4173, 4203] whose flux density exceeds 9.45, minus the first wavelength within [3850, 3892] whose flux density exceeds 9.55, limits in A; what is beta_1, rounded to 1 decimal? 323.2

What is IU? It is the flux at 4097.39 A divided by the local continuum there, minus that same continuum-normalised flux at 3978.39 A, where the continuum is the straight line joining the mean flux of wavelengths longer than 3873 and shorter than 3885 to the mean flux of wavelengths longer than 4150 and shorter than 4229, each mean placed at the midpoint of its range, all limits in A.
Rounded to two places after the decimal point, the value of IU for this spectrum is 0.19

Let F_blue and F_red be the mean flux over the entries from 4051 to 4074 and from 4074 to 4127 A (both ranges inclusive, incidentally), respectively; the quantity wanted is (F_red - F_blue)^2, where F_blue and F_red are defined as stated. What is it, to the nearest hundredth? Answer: 0.30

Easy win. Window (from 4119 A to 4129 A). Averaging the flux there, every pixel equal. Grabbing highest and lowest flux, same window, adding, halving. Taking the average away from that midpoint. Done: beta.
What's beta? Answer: 0.08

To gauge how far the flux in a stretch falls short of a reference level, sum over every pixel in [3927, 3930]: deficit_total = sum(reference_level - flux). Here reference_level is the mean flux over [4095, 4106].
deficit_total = 1.9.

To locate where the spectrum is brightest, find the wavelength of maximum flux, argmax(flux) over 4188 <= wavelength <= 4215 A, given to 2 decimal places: 4200.56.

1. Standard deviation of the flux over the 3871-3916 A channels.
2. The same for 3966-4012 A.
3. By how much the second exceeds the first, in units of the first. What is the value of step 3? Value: -0.01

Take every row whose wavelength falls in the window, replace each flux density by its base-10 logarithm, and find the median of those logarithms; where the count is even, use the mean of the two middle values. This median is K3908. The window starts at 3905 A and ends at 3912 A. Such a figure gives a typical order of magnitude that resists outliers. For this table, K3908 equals 1.00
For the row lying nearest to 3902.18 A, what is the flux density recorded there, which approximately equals 9.59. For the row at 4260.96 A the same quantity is 9.62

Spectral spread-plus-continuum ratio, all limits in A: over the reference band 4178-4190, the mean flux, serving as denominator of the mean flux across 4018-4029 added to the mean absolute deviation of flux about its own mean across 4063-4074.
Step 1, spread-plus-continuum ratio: 1.09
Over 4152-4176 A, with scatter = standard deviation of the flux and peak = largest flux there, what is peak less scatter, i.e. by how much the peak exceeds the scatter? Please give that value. 10.1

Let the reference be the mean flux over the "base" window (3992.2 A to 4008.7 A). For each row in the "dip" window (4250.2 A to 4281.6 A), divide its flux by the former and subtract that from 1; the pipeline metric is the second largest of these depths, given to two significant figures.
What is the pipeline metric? 0.14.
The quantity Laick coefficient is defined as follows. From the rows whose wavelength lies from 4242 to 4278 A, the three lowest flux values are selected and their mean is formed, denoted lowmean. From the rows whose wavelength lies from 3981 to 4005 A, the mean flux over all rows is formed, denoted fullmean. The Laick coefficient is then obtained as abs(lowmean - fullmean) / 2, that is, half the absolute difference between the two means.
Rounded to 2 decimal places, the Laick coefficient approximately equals 0.60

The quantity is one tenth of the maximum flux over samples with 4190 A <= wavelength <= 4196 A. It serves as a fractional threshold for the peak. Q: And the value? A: 1.01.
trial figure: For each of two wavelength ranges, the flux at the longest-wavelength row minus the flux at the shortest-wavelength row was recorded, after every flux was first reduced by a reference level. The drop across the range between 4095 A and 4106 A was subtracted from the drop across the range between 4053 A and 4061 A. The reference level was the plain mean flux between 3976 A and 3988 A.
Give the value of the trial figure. 1.1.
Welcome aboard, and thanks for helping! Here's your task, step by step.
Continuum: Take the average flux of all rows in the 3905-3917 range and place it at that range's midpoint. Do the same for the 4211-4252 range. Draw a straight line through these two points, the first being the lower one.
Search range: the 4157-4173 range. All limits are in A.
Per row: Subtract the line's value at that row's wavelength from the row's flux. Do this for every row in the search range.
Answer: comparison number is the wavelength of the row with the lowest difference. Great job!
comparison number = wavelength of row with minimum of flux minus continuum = 4163.97 A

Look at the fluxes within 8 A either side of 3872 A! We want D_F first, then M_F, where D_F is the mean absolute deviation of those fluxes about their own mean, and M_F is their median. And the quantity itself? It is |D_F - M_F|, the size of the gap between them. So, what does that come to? 9.67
